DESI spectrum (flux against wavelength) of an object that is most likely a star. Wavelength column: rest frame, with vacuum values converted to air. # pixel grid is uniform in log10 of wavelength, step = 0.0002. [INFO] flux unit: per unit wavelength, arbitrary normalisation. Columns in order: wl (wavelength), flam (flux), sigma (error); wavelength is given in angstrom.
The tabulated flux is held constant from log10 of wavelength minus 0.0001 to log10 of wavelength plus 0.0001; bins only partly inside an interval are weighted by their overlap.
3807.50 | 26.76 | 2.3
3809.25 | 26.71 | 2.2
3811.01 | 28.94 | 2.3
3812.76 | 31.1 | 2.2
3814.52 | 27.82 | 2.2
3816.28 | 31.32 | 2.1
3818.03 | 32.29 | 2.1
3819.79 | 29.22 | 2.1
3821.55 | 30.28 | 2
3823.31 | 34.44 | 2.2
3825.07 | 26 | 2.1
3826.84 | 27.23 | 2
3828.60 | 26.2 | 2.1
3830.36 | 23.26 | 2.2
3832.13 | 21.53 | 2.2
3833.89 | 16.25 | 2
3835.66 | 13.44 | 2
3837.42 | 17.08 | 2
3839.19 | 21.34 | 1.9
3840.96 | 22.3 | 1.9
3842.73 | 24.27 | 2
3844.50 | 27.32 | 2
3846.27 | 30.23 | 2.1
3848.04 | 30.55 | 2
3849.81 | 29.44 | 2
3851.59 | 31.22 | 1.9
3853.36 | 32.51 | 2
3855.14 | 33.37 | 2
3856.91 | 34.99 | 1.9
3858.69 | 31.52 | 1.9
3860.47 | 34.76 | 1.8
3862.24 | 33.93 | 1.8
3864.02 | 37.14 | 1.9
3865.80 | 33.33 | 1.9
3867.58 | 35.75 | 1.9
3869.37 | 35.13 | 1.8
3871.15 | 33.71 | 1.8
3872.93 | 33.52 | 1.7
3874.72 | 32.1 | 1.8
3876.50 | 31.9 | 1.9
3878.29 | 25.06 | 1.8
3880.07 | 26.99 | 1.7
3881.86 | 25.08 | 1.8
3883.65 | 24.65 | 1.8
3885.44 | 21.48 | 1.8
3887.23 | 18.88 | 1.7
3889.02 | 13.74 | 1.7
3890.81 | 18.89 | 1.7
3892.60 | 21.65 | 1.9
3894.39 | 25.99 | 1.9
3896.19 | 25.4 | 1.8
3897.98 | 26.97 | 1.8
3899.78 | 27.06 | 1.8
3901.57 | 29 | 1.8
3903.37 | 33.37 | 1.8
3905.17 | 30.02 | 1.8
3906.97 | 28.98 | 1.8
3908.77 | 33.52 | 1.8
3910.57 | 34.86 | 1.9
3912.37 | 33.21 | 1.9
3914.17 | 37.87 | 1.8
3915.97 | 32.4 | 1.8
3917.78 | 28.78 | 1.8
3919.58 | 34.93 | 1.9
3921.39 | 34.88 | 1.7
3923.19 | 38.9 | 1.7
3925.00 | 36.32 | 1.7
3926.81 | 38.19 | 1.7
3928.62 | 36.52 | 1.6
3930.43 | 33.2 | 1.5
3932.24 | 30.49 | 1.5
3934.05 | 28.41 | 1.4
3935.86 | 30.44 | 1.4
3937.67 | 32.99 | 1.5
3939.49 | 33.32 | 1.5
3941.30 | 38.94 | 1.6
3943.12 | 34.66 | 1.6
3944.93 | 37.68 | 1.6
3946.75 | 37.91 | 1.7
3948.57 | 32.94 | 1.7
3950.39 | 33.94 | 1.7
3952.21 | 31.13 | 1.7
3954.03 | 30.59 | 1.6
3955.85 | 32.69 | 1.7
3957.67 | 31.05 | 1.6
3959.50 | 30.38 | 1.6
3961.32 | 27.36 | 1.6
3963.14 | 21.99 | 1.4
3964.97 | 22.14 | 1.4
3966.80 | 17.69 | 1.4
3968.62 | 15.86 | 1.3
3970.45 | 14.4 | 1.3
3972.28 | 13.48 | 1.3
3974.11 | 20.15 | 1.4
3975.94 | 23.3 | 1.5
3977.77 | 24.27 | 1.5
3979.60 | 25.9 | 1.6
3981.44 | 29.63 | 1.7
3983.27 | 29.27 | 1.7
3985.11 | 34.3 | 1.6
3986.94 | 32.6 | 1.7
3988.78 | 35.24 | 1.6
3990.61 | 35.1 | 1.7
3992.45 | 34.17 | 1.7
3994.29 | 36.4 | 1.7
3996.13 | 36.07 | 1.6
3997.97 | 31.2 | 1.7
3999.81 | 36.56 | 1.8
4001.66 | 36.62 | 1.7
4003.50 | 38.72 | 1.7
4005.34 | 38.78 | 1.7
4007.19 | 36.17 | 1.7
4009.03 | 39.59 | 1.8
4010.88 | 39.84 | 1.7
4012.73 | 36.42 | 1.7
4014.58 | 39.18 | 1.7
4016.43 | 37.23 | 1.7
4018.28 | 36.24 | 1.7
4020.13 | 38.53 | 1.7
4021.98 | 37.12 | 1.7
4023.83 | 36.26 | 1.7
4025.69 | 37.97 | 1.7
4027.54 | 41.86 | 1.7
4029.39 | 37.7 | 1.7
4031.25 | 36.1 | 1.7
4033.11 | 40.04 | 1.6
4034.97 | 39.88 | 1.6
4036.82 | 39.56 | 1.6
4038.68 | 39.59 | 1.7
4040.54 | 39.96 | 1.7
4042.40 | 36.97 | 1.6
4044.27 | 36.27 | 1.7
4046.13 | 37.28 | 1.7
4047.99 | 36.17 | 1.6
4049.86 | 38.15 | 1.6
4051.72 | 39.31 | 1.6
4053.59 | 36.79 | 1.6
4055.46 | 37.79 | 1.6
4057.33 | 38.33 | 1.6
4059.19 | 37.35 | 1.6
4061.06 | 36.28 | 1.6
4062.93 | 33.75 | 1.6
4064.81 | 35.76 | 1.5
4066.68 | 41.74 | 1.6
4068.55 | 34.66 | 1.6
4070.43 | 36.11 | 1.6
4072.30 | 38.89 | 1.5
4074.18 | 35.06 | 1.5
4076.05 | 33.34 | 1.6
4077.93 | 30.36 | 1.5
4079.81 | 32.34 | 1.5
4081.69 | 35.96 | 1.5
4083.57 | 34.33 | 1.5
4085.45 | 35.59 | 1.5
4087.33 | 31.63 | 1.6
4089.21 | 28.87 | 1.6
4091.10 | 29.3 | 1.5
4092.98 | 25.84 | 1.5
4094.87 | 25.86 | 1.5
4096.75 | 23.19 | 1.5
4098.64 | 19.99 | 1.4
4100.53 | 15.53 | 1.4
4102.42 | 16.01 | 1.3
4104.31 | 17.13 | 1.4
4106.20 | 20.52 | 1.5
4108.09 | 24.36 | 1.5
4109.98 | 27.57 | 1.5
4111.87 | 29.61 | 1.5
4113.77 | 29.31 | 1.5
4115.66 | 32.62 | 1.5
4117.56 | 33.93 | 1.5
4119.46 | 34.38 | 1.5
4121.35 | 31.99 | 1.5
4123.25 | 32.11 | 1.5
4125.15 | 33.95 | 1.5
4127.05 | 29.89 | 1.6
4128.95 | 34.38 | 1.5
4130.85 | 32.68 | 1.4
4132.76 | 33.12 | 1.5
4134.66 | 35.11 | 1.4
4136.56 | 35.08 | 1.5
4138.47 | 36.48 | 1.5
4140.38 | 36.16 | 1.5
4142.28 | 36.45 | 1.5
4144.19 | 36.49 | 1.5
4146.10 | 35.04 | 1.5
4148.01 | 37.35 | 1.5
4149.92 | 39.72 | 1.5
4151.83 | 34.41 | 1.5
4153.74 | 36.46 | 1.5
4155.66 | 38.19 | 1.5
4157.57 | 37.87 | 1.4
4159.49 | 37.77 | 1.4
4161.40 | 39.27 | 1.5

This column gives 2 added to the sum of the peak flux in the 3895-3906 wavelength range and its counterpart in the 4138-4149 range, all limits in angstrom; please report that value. 73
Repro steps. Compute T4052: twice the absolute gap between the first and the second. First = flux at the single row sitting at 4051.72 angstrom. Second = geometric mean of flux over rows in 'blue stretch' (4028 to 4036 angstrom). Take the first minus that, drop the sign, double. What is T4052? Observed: 2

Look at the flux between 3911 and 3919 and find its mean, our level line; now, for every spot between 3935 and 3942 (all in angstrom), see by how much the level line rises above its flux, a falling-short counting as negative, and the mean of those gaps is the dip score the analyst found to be -1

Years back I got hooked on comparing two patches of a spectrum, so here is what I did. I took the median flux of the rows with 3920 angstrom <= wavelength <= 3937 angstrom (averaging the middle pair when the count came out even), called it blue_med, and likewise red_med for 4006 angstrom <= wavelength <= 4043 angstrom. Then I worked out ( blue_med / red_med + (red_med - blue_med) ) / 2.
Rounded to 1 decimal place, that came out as 2.1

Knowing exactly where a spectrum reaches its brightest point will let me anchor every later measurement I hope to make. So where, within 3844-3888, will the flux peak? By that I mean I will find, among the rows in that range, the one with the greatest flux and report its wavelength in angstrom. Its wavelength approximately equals 3864.02 angstrom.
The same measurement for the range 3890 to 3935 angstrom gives 3923.19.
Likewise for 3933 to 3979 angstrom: 3941.30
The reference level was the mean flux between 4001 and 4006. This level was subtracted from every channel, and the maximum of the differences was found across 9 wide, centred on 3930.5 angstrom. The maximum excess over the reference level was 0.1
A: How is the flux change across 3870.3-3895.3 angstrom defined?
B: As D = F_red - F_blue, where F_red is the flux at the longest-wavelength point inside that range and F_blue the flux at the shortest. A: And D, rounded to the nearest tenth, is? -7.7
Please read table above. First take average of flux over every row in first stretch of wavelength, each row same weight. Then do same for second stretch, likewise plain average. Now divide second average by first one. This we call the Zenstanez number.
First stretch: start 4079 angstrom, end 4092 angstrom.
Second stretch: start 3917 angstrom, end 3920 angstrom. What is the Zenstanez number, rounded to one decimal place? 1.0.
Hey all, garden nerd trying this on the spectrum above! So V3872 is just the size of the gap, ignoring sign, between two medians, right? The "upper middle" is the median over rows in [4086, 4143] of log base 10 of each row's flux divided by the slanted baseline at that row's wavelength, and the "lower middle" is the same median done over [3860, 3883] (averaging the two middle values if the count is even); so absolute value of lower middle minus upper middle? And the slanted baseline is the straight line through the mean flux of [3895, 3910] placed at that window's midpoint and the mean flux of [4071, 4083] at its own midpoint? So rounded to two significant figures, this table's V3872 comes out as 0.13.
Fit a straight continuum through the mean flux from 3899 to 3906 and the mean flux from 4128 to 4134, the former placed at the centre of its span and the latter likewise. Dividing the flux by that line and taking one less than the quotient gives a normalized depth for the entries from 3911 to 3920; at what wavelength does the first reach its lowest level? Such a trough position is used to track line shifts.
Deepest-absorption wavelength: 3917.78 angstrom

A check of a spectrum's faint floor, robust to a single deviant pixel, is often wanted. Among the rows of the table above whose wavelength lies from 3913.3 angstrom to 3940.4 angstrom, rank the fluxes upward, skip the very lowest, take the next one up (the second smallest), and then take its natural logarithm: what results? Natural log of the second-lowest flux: 3.36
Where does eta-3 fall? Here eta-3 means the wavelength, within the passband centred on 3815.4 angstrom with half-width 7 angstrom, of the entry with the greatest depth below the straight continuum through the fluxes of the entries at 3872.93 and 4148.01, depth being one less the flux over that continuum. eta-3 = 3809.25 angstrom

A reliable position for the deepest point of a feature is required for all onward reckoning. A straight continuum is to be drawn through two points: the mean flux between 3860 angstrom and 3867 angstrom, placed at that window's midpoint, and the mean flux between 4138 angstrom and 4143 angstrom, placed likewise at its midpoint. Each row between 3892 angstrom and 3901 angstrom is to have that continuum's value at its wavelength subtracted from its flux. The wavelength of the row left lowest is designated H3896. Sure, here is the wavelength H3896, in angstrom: 3892.60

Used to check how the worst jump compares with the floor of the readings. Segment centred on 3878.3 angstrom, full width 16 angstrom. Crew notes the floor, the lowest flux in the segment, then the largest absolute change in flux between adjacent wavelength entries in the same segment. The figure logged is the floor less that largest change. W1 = 15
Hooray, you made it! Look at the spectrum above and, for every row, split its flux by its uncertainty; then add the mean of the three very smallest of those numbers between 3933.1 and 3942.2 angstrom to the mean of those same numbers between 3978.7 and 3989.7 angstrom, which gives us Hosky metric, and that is 40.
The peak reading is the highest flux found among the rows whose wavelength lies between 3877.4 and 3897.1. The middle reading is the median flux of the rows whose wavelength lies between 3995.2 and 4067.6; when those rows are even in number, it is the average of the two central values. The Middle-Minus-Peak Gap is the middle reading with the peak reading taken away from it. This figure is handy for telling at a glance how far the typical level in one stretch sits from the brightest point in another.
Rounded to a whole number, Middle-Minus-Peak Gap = 10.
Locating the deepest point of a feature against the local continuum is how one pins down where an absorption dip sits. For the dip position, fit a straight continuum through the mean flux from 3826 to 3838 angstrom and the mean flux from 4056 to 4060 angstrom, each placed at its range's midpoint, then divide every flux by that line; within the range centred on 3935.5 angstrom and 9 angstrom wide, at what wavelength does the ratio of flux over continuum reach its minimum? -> 3934.05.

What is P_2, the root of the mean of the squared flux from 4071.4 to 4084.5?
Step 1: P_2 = 34.4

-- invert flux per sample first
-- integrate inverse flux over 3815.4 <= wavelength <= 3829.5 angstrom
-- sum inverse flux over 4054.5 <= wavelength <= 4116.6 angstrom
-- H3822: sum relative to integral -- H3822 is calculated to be 2.4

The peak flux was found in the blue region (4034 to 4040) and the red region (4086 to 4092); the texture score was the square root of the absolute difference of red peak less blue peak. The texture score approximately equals 2.9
